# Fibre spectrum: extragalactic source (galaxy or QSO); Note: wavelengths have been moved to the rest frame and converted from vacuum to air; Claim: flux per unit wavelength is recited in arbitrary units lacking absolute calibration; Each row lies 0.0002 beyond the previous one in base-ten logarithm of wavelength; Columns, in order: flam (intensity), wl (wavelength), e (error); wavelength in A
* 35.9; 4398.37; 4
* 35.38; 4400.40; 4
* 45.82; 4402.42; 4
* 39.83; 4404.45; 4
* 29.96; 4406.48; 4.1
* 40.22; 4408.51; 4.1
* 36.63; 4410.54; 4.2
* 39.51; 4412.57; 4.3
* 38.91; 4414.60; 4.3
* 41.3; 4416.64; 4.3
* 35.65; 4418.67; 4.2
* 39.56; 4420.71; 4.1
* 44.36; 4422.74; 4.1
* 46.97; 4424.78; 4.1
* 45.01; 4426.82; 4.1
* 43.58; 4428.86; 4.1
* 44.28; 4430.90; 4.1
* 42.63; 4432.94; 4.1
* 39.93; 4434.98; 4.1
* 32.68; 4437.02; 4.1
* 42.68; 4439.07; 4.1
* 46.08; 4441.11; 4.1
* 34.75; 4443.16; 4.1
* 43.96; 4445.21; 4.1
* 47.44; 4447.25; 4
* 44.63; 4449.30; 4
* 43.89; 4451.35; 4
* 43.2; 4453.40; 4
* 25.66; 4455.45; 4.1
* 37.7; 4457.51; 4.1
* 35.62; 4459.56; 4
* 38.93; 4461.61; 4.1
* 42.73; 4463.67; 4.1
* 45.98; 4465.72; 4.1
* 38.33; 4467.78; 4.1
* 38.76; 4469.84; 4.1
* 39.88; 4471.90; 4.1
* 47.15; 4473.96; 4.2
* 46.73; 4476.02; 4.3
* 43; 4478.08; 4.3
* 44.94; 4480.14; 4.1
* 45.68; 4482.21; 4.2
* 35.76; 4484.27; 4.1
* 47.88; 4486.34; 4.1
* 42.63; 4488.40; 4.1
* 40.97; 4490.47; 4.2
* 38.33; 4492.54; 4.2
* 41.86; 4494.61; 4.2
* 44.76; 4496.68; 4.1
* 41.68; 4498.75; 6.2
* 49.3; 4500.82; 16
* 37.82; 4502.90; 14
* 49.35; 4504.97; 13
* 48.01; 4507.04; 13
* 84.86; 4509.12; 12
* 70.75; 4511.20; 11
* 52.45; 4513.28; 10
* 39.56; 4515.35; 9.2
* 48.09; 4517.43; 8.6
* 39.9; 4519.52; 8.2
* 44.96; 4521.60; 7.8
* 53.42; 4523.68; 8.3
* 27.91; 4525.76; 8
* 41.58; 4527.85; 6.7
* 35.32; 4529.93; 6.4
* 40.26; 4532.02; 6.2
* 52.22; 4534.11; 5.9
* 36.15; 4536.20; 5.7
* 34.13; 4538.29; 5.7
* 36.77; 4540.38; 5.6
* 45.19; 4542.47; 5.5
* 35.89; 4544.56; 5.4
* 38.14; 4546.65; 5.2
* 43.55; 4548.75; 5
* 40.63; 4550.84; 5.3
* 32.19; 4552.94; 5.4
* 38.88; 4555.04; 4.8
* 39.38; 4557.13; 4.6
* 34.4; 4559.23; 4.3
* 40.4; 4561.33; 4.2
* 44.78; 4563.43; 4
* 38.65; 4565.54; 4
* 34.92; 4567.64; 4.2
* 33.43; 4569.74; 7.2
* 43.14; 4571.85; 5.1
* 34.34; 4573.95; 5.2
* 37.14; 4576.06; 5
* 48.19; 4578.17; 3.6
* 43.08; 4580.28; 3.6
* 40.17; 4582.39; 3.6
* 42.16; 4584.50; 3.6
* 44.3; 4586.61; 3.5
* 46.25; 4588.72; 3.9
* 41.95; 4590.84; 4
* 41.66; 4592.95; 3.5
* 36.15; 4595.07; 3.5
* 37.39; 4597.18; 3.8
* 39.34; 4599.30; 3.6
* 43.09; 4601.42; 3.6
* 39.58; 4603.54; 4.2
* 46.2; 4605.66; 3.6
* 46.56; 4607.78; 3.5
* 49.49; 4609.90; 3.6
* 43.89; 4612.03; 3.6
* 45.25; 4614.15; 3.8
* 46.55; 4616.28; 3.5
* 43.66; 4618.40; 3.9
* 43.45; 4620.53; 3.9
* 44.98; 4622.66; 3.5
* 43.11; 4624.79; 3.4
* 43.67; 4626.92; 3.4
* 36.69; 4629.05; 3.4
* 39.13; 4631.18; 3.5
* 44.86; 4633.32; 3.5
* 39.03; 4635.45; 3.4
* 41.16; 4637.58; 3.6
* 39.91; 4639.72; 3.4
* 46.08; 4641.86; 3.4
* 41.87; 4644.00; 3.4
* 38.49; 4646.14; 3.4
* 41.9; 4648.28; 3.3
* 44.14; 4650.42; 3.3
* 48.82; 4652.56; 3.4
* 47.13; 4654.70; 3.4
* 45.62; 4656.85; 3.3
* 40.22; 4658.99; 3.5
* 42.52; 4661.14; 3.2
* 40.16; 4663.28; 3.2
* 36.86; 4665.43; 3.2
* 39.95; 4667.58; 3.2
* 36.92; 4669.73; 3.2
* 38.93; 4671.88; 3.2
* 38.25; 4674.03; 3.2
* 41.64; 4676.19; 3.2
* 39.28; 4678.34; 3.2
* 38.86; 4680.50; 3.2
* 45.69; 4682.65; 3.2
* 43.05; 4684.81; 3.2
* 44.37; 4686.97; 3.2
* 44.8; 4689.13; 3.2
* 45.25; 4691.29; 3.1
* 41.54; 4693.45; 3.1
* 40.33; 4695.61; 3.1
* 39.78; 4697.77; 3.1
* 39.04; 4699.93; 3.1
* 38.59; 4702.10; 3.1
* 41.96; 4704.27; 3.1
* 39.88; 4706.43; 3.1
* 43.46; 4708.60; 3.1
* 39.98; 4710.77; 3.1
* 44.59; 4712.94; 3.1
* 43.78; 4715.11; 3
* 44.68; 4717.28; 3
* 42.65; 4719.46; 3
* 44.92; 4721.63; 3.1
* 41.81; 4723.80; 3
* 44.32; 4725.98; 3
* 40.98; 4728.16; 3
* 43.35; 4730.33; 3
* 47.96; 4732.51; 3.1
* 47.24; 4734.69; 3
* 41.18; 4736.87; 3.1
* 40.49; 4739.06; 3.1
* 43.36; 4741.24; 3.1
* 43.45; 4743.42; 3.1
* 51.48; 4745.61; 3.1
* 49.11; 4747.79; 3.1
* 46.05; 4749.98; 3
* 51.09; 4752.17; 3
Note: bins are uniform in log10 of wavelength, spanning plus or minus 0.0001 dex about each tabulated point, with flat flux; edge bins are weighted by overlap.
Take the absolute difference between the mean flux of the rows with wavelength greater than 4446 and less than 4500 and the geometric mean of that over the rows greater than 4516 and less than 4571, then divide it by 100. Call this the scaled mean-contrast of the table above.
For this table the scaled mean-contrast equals 0.025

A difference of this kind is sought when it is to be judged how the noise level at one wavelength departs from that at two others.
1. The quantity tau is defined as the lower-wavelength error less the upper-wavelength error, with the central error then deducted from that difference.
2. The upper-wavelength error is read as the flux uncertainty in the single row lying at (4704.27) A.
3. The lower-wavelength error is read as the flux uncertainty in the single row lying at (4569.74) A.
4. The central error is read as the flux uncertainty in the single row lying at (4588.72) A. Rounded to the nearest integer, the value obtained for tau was 0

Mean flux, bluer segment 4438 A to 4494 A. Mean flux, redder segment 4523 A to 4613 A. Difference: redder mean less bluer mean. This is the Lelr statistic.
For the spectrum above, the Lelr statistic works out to -1.1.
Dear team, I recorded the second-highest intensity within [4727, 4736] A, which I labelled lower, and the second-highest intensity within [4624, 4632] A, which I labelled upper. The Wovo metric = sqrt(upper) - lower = -40.7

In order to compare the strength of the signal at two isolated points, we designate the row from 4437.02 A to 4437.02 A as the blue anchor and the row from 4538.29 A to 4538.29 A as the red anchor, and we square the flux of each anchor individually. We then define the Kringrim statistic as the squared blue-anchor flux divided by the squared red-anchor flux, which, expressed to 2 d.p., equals 0.92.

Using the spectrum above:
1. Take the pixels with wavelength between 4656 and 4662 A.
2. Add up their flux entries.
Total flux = 128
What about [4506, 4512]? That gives 204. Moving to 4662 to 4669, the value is 117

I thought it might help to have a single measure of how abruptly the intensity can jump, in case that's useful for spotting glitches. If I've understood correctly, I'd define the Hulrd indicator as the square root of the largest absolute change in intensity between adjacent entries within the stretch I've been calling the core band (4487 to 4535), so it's 6.1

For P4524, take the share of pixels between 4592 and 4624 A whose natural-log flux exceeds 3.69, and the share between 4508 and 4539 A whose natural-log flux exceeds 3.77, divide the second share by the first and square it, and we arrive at 0.40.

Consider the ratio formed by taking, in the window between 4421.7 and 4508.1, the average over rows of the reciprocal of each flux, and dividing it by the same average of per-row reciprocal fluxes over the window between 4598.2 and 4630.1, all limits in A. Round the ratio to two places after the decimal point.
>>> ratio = 1.04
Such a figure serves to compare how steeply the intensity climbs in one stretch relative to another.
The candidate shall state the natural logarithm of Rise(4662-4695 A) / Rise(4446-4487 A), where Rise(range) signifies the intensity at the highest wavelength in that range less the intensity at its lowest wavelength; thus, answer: 1.1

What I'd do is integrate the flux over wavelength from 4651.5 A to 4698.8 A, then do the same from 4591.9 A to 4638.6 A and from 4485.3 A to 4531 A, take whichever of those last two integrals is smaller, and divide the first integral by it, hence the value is 1.00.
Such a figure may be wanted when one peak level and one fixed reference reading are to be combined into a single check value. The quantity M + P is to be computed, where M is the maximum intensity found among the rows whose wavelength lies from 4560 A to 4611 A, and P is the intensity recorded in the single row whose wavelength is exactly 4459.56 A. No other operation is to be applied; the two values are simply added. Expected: 85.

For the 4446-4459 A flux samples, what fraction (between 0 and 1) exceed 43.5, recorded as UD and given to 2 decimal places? 0.50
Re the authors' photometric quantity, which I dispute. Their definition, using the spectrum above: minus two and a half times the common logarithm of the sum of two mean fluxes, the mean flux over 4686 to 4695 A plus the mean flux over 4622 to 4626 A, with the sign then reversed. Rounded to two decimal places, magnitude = 4.86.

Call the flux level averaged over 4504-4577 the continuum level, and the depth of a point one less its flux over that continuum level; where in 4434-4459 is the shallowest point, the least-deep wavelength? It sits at 4447.25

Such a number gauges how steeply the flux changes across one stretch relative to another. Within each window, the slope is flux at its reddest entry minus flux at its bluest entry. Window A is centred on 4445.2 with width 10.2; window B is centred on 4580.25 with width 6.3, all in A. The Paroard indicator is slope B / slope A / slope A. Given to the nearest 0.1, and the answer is -3.8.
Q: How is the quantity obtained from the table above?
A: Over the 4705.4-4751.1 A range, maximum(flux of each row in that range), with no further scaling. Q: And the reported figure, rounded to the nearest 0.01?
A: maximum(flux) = 51.48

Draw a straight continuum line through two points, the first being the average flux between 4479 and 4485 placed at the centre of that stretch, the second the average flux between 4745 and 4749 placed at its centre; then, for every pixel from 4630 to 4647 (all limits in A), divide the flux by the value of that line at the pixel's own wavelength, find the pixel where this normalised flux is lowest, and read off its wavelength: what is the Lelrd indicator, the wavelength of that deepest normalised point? 4646.14 A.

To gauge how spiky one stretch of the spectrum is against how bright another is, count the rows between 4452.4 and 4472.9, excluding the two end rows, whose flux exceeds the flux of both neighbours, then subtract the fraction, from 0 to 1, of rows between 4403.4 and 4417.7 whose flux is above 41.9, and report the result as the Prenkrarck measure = 2.00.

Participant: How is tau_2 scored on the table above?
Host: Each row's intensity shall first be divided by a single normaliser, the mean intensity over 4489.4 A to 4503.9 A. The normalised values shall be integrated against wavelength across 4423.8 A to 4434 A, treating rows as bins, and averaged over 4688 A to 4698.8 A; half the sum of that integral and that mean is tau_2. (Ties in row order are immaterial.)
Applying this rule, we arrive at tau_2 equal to 5.89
